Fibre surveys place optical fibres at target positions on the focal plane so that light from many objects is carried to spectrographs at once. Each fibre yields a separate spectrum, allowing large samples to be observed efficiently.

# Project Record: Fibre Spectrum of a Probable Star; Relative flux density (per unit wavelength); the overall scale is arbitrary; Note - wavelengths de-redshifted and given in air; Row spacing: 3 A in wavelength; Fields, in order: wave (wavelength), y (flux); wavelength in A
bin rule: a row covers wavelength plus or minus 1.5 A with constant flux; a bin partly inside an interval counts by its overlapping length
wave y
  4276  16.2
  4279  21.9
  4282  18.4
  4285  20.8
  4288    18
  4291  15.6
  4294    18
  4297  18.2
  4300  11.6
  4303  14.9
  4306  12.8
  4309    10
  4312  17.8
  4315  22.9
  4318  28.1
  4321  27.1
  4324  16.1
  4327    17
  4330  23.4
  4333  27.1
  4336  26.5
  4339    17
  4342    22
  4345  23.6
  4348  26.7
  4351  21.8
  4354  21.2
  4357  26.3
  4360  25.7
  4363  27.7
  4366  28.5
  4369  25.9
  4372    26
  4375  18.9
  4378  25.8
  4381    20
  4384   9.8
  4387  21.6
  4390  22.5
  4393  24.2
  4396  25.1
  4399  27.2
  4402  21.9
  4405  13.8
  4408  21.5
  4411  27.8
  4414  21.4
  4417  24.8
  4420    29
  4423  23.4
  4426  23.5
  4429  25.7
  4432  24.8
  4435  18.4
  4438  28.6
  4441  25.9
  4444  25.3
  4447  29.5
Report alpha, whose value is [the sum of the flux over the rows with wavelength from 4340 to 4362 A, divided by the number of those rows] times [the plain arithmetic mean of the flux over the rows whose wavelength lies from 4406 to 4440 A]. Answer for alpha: 584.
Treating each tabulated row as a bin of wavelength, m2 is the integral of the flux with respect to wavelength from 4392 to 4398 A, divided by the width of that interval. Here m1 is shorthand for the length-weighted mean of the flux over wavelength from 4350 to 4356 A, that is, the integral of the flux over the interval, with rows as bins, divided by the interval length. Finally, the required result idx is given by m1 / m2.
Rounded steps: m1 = 22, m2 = 25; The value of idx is 0.88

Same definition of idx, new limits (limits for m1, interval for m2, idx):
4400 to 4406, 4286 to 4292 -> 1.10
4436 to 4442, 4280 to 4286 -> 1.35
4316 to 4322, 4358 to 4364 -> 1.03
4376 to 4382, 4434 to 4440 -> 0.95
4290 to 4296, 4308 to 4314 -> 1.14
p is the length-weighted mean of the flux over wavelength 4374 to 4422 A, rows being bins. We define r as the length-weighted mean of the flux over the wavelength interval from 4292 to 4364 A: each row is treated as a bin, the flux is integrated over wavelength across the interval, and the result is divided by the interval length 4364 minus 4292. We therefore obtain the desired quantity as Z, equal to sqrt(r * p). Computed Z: 21.6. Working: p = 22.3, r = 20.9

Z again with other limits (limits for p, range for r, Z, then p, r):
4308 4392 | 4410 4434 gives 23.6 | 22.5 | 24.9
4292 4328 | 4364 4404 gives 20.2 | 17.9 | 22.8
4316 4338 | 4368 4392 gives 22.3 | 23.4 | 21.3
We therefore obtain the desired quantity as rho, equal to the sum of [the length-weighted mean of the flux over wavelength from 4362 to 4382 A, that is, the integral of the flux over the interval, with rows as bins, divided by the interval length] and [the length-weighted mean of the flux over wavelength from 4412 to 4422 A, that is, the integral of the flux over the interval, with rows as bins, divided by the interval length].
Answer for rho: 50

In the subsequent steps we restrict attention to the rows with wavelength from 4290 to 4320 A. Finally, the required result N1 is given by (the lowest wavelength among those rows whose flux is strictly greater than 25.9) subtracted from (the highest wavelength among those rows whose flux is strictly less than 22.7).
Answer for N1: -6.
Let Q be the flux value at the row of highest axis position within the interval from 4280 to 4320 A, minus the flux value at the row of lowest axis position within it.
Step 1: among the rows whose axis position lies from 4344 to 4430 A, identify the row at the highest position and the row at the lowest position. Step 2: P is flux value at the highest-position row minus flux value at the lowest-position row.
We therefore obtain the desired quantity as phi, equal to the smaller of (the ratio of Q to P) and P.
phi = 2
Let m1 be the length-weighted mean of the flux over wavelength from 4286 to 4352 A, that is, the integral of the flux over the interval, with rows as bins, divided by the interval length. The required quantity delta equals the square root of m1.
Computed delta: 4.45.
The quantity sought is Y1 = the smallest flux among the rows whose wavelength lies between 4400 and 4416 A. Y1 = 13.8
